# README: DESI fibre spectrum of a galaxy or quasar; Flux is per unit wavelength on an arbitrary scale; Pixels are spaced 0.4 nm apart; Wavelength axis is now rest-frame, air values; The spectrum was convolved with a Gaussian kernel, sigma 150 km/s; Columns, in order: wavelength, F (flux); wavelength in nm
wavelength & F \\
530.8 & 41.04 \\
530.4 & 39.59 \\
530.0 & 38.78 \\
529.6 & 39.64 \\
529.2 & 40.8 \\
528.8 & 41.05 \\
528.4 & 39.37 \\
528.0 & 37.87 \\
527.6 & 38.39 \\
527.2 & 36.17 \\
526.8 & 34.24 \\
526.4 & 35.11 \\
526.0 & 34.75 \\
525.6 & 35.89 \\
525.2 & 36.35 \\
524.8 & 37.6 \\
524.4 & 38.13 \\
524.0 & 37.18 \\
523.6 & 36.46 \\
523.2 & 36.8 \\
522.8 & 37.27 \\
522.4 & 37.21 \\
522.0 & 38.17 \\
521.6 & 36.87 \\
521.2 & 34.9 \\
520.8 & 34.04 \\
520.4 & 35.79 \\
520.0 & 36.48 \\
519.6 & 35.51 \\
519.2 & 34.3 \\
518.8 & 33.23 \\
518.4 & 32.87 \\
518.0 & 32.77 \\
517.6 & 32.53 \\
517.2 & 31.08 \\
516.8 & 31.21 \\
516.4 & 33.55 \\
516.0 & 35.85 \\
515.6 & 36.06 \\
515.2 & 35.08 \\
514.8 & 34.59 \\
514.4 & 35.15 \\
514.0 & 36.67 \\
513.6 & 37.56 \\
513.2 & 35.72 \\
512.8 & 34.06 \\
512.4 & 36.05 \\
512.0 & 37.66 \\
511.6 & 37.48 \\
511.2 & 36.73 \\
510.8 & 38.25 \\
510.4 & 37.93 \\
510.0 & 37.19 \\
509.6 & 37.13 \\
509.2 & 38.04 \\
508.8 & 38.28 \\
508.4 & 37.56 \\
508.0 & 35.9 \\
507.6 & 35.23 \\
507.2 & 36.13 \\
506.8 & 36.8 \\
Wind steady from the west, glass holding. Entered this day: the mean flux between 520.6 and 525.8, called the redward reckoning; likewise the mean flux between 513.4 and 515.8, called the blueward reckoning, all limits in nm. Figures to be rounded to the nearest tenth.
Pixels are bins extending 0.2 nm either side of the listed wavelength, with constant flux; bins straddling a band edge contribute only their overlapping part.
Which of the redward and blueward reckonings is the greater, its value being 36.7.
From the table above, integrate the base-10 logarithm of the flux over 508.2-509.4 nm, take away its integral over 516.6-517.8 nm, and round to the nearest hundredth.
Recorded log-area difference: 0.10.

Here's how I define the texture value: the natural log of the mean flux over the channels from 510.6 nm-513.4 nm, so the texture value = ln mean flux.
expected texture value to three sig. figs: 3.60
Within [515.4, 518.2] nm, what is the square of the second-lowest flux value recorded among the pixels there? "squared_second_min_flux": 974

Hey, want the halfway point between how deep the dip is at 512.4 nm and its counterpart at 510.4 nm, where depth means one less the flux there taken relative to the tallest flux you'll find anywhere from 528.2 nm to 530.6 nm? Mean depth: 0.0989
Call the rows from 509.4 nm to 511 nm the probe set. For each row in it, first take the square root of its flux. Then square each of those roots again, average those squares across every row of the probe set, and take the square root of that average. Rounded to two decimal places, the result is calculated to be 6.13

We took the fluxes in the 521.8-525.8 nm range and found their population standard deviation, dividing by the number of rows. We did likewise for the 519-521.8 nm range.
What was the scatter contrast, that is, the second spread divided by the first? 1.4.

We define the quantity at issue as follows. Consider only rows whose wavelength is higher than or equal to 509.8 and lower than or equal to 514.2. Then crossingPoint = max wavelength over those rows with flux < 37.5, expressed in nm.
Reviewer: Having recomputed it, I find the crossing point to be 514.0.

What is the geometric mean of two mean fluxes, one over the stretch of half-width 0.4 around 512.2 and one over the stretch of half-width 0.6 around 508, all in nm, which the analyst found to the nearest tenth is 36.5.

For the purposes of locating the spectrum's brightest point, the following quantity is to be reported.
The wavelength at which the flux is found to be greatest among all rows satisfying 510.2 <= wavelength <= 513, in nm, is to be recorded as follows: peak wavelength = 510.8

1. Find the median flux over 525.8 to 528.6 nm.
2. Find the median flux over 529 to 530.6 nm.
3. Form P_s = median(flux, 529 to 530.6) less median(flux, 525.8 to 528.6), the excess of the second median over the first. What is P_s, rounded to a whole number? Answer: 3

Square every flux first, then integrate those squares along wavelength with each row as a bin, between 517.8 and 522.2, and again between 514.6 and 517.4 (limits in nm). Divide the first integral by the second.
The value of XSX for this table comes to 1.7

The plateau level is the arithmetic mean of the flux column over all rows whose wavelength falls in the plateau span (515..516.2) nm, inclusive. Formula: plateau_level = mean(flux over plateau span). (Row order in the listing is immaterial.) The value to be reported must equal 35.7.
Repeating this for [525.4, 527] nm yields 35.0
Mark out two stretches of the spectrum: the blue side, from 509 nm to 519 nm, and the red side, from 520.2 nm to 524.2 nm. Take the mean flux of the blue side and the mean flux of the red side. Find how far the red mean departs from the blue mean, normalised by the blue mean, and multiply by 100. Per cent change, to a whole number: 3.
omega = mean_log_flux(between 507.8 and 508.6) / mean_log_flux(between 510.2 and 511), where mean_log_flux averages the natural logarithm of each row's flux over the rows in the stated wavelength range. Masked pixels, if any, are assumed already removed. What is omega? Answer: 0.99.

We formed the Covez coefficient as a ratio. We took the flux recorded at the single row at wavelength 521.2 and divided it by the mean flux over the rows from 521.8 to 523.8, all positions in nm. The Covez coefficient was 0.94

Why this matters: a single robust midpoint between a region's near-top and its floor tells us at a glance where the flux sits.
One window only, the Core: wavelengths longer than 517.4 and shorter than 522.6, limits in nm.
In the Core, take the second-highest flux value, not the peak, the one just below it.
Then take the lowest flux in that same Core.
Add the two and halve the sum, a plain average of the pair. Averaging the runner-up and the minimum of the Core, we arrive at 34.9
